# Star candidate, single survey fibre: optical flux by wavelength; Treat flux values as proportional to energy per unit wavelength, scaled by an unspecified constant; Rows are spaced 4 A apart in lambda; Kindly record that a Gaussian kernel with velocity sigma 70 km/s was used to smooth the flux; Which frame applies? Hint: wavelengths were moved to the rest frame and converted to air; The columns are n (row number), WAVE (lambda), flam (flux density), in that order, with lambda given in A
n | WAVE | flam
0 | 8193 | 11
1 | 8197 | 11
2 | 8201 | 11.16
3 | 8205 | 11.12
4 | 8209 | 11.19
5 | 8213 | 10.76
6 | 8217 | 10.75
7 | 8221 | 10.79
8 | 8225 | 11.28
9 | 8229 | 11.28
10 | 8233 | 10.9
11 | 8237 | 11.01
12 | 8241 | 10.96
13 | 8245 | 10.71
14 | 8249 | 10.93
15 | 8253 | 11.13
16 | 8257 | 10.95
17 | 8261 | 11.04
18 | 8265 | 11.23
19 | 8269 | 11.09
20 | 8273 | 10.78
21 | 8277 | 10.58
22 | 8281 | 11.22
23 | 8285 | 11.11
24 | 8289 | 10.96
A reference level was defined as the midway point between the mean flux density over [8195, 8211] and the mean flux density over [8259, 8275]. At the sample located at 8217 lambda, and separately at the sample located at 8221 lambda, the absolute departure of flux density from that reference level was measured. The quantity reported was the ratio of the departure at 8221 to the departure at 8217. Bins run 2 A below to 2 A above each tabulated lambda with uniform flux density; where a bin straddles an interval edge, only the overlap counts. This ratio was 0.88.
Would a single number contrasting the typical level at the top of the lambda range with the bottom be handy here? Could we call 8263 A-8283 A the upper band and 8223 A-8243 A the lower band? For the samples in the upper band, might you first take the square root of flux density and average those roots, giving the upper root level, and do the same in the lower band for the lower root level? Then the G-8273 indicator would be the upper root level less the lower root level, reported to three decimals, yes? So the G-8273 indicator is -0.016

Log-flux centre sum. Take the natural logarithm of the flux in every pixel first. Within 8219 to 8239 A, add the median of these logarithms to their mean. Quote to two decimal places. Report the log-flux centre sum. 4.80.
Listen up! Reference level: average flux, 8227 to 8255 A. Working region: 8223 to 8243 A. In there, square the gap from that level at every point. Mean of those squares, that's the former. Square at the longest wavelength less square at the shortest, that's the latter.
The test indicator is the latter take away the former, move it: -0.12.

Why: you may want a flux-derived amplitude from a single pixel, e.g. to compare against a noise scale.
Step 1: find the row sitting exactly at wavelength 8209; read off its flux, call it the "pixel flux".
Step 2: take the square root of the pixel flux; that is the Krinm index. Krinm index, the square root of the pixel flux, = 3.35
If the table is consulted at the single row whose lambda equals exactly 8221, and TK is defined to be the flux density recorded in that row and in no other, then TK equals 10.79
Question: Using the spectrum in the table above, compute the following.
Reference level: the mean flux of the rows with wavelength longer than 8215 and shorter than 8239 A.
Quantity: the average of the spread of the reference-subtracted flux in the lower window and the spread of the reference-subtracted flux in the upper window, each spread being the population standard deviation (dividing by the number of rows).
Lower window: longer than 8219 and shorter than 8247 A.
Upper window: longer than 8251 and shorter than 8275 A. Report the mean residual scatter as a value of 0.174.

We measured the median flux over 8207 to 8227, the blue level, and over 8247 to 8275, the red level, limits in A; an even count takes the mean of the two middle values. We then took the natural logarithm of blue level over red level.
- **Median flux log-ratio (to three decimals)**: -0.023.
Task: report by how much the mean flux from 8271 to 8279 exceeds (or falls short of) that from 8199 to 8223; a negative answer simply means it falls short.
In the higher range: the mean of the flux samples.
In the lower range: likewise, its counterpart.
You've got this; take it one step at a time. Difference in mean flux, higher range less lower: -0.282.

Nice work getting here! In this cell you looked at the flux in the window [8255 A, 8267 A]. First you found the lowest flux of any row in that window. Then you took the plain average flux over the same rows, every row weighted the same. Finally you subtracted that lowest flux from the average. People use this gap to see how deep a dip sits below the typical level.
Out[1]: 0.12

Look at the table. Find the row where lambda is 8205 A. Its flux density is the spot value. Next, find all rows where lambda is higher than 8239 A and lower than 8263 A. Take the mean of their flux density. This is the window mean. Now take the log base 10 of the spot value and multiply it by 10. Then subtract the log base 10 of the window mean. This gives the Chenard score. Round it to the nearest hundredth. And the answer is 9.42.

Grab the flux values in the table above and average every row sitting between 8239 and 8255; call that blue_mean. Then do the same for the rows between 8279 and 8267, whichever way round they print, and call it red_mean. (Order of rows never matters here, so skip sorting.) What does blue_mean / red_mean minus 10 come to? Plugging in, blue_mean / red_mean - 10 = -8.99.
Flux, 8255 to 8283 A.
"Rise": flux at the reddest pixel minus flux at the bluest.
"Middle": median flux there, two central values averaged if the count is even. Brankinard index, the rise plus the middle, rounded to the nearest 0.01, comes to 11.31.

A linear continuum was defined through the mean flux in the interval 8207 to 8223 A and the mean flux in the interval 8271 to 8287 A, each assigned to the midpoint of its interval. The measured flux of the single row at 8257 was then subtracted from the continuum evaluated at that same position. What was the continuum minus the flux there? 0.0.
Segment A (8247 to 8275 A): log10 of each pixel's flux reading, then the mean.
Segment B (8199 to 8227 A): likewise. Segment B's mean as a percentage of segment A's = 100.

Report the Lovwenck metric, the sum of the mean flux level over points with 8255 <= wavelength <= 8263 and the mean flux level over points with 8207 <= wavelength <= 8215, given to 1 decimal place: 22.0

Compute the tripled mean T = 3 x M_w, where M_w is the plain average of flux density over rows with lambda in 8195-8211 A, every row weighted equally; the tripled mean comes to 33.4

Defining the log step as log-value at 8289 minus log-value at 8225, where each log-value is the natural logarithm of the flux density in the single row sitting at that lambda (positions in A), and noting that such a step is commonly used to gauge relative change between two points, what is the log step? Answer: -0.029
